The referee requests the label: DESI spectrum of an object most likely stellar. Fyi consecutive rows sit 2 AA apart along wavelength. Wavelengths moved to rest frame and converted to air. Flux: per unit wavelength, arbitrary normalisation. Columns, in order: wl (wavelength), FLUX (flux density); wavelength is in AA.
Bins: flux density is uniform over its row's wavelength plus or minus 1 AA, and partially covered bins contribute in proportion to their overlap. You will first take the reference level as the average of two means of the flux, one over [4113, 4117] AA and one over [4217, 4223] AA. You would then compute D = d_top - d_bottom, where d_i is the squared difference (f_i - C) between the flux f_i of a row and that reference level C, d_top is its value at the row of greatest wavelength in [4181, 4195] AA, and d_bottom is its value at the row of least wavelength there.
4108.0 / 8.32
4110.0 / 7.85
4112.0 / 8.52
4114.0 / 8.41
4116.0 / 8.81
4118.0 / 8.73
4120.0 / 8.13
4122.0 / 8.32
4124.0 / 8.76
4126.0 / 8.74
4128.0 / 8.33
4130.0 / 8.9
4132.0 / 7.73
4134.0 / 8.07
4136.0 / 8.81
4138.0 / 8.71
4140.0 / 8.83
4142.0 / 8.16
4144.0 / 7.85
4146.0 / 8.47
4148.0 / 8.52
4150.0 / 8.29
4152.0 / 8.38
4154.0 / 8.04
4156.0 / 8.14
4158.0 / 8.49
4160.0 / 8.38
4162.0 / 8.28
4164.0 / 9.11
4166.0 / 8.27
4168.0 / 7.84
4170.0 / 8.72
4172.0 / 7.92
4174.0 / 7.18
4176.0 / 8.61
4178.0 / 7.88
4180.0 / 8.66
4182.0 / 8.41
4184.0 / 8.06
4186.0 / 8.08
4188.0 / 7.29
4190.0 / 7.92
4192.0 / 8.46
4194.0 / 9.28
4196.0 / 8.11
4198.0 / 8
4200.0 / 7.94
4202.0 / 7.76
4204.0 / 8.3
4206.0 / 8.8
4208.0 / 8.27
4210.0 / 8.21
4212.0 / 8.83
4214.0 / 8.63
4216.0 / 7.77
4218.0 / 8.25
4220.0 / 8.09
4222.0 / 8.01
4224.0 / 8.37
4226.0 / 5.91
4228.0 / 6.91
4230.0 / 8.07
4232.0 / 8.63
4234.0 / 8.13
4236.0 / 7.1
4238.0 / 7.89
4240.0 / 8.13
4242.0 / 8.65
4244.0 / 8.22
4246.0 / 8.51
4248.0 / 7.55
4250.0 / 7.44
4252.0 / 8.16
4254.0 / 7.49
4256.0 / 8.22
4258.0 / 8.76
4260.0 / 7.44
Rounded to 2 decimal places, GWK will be 0.84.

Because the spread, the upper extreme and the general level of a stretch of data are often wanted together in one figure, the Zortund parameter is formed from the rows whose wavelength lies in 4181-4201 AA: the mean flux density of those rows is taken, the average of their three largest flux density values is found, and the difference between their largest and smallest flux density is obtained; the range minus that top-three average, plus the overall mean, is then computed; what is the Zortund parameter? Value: 1.4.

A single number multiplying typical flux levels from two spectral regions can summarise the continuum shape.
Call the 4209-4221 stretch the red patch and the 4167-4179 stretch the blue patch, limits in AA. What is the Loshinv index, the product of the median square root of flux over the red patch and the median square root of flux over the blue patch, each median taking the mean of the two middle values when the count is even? 8.06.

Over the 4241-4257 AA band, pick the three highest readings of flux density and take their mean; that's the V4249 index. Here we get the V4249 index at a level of 8.5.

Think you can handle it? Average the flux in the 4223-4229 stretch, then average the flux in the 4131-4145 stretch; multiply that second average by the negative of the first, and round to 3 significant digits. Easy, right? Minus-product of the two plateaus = -58.7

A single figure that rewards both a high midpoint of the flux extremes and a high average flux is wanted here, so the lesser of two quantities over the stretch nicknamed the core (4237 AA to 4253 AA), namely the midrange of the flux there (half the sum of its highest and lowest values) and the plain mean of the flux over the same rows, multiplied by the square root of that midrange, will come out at 22.8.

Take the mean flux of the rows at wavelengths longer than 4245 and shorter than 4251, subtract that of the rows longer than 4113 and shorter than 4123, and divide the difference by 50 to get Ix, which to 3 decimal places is -0.013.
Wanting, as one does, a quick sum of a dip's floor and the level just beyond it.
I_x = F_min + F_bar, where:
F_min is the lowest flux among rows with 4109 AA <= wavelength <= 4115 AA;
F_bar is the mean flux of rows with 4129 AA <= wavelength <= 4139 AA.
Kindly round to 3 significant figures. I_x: 16.3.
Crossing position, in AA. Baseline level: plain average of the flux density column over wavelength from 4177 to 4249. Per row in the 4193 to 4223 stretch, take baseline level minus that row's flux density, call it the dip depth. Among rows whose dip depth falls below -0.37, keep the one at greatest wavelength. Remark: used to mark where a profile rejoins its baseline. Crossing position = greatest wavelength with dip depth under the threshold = 4214.0 AA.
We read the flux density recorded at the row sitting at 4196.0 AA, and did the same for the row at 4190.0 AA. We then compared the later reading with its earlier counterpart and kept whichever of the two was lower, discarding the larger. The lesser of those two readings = 7.92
